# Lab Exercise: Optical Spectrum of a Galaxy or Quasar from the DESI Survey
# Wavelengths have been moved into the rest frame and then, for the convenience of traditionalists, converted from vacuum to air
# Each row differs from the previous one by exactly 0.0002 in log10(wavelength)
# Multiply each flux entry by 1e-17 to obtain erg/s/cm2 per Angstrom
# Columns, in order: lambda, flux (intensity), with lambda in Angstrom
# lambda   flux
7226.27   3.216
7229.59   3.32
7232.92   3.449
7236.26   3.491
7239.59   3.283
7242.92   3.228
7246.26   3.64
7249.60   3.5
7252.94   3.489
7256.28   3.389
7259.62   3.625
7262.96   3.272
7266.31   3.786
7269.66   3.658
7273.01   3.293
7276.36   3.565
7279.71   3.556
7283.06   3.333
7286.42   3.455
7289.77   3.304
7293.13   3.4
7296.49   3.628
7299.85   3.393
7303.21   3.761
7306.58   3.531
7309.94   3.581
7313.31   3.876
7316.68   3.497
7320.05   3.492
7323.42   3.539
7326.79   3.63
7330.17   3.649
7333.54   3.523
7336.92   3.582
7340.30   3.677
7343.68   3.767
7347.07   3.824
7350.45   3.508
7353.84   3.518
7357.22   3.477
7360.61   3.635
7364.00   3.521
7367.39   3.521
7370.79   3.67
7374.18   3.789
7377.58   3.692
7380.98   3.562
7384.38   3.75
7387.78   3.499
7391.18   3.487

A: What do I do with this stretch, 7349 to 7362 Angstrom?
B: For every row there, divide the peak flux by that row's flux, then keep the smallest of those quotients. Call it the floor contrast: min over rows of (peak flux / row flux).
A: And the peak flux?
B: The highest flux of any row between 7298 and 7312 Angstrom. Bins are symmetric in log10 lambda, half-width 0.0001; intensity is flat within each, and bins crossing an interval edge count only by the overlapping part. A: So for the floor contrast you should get 1.03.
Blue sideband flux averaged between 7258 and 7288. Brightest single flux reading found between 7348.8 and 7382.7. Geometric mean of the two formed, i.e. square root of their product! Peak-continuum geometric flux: 3.64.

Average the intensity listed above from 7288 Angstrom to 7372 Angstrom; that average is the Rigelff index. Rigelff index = 3.58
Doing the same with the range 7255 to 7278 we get 3.51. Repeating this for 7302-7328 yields 3.61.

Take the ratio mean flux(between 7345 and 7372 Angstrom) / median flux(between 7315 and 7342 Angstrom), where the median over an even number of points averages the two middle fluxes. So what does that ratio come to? 1.01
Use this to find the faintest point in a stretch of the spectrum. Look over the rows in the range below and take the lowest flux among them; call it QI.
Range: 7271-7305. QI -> 3.293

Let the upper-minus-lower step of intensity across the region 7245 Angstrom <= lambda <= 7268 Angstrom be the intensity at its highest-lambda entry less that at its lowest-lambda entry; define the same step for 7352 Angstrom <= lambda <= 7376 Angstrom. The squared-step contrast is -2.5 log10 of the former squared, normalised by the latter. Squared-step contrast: 2.8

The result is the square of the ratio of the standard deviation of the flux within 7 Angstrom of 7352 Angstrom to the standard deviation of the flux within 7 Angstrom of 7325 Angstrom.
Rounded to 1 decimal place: 4.8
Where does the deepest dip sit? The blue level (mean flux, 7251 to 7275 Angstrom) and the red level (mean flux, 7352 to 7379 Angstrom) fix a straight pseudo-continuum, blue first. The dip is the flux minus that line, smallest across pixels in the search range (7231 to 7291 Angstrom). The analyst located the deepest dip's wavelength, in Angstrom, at 7242.92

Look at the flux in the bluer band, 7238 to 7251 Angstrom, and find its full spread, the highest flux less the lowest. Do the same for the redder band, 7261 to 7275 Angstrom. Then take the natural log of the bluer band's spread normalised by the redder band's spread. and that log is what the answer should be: -0.22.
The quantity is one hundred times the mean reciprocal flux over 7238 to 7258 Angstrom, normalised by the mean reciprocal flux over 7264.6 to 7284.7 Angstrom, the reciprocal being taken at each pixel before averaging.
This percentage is 103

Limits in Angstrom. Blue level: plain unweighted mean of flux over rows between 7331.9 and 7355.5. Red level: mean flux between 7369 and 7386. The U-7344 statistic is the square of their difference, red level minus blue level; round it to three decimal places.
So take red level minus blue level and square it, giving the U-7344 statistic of 0.004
